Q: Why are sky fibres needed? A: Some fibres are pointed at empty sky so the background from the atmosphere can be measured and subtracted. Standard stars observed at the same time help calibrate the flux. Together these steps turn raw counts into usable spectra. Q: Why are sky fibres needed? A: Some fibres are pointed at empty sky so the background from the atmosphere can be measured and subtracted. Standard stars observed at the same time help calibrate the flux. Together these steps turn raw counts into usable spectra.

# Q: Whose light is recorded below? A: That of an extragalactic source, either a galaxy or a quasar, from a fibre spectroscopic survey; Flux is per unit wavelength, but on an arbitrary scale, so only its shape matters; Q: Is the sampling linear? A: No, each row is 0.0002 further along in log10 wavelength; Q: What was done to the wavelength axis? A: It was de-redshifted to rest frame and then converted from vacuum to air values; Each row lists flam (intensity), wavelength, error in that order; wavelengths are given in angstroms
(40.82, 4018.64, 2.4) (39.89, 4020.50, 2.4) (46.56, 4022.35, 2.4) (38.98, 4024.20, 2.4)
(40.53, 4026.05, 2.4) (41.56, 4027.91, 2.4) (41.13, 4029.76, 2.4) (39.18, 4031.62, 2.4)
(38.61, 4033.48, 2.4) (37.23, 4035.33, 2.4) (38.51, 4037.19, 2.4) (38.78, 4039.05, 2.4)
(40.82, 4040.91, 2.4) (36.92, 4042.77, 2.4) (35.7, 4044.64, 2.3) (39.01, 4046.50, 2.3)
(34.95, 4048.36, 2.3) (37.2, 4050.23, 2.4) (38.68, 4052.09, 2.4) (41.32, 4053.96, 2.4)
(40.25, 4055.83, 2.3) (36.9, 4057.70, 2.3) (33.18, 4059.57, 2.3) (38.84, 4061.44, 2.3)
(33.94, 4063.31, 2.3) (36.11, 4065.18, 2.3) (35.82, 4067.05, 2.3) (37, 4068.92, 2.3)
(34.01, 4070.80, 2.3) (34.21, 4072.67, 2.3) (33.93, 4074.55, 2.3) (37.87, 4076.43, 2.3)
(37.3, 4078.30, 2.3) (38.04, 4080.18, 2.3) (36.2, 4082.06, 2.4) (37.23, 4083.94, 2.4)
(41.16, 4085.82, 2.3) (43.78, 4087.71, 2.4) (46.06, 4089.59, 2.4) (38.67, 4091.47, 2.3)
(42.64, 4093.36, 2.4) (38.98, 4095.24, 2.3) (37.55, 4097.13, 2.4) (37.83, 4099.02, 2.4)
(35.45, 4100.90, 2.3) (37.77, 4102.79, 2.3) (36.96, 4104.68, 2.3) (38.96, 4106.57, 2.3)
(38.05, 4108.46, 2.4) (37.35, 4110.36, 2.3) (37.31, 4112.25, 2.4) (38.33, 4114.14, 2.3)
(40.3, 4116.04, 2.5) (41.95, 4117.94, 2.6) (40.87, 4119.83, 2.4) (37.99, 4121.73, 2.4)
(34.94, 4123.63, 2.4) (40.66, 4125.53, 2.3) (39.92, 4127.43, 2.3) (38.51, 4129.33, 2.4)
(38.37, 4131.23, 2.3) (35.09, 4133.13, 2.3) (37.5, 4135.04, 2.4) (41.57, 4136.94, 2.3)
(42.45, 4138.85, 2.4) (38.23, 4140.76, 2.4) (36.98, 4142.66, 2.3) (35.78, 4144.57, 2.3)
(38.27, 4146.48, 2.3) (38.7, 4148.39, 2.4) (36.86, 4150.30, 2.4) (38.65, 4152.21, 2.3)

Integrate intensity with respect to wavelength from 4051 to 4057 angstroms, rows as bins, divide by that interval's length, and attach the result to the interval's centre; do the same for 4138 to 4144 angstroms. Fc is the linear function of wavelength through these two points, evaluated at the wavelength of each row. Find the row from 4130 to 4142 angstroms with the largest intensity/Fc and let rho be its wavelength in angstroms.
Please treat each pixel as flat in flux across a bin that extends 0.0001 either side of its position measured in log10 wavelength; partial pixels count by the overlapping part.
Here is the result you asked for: 4138.85 angstroms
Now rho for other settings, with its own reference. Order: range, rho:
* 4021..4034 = 4022.35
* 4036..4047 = 4040.91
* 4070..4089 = 4087.71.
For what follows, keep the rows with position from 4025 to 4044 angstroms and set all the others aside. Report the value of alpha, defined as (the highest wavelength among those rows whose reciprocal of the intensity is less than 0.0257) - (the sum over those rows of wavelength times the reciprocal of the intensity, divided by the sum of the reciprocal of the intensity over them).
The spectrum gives 6.4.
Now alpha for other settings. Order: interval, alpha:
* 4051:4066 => -3.0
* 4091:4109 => 6.5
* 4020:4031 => 4.6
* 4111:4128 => 7.6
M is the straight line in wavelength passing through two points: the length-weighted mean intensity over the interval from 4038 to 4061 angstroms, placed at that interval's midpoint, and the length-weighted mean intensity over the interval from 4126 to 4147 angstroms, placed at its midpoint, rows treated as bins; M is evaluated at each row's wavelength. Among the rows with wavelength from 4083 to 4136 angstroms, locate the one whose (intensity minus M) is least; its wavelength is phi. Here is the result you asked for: 4123.63 angstroms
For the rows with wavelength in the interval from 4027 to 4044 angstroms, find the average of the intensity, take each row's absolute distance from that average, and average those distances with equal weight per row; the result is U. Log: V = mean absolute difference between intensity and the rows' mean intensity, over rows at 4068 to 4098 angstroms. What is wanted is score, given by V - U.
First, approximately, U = 1.32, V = 2.6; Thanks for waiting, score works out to 1.3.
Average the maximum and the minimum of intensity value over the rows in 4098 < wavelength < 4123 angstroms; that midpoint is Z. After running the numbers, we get 39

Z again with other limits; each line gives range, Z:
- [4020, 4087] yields 40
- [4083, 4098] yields 42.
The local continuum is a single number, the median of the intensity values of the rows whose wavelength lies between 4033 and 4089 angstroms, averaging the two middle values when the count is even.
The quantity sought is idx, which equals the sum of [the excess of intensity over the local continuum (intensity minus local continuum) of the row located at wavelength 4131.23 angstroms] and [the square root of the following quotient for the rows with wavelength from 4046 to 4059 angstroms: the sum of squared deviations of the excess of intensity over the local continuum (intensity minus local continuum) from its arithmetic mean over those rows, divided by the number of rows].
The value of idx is 3.1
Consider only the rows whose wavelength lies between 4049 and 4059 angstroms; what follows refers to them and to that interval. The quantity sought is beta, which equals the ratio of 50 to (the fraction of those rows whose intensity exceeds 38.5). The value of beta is 83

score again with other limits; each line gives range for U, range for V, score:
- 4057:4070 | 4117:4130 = 0.4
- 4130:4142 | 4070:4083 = -0.5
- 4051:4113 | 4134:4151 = -0.4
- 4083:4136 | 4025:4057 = -0.4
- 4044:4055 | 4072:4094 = 1.1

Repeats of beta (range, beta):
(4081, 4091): 83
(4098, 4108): 250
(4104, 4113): 250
